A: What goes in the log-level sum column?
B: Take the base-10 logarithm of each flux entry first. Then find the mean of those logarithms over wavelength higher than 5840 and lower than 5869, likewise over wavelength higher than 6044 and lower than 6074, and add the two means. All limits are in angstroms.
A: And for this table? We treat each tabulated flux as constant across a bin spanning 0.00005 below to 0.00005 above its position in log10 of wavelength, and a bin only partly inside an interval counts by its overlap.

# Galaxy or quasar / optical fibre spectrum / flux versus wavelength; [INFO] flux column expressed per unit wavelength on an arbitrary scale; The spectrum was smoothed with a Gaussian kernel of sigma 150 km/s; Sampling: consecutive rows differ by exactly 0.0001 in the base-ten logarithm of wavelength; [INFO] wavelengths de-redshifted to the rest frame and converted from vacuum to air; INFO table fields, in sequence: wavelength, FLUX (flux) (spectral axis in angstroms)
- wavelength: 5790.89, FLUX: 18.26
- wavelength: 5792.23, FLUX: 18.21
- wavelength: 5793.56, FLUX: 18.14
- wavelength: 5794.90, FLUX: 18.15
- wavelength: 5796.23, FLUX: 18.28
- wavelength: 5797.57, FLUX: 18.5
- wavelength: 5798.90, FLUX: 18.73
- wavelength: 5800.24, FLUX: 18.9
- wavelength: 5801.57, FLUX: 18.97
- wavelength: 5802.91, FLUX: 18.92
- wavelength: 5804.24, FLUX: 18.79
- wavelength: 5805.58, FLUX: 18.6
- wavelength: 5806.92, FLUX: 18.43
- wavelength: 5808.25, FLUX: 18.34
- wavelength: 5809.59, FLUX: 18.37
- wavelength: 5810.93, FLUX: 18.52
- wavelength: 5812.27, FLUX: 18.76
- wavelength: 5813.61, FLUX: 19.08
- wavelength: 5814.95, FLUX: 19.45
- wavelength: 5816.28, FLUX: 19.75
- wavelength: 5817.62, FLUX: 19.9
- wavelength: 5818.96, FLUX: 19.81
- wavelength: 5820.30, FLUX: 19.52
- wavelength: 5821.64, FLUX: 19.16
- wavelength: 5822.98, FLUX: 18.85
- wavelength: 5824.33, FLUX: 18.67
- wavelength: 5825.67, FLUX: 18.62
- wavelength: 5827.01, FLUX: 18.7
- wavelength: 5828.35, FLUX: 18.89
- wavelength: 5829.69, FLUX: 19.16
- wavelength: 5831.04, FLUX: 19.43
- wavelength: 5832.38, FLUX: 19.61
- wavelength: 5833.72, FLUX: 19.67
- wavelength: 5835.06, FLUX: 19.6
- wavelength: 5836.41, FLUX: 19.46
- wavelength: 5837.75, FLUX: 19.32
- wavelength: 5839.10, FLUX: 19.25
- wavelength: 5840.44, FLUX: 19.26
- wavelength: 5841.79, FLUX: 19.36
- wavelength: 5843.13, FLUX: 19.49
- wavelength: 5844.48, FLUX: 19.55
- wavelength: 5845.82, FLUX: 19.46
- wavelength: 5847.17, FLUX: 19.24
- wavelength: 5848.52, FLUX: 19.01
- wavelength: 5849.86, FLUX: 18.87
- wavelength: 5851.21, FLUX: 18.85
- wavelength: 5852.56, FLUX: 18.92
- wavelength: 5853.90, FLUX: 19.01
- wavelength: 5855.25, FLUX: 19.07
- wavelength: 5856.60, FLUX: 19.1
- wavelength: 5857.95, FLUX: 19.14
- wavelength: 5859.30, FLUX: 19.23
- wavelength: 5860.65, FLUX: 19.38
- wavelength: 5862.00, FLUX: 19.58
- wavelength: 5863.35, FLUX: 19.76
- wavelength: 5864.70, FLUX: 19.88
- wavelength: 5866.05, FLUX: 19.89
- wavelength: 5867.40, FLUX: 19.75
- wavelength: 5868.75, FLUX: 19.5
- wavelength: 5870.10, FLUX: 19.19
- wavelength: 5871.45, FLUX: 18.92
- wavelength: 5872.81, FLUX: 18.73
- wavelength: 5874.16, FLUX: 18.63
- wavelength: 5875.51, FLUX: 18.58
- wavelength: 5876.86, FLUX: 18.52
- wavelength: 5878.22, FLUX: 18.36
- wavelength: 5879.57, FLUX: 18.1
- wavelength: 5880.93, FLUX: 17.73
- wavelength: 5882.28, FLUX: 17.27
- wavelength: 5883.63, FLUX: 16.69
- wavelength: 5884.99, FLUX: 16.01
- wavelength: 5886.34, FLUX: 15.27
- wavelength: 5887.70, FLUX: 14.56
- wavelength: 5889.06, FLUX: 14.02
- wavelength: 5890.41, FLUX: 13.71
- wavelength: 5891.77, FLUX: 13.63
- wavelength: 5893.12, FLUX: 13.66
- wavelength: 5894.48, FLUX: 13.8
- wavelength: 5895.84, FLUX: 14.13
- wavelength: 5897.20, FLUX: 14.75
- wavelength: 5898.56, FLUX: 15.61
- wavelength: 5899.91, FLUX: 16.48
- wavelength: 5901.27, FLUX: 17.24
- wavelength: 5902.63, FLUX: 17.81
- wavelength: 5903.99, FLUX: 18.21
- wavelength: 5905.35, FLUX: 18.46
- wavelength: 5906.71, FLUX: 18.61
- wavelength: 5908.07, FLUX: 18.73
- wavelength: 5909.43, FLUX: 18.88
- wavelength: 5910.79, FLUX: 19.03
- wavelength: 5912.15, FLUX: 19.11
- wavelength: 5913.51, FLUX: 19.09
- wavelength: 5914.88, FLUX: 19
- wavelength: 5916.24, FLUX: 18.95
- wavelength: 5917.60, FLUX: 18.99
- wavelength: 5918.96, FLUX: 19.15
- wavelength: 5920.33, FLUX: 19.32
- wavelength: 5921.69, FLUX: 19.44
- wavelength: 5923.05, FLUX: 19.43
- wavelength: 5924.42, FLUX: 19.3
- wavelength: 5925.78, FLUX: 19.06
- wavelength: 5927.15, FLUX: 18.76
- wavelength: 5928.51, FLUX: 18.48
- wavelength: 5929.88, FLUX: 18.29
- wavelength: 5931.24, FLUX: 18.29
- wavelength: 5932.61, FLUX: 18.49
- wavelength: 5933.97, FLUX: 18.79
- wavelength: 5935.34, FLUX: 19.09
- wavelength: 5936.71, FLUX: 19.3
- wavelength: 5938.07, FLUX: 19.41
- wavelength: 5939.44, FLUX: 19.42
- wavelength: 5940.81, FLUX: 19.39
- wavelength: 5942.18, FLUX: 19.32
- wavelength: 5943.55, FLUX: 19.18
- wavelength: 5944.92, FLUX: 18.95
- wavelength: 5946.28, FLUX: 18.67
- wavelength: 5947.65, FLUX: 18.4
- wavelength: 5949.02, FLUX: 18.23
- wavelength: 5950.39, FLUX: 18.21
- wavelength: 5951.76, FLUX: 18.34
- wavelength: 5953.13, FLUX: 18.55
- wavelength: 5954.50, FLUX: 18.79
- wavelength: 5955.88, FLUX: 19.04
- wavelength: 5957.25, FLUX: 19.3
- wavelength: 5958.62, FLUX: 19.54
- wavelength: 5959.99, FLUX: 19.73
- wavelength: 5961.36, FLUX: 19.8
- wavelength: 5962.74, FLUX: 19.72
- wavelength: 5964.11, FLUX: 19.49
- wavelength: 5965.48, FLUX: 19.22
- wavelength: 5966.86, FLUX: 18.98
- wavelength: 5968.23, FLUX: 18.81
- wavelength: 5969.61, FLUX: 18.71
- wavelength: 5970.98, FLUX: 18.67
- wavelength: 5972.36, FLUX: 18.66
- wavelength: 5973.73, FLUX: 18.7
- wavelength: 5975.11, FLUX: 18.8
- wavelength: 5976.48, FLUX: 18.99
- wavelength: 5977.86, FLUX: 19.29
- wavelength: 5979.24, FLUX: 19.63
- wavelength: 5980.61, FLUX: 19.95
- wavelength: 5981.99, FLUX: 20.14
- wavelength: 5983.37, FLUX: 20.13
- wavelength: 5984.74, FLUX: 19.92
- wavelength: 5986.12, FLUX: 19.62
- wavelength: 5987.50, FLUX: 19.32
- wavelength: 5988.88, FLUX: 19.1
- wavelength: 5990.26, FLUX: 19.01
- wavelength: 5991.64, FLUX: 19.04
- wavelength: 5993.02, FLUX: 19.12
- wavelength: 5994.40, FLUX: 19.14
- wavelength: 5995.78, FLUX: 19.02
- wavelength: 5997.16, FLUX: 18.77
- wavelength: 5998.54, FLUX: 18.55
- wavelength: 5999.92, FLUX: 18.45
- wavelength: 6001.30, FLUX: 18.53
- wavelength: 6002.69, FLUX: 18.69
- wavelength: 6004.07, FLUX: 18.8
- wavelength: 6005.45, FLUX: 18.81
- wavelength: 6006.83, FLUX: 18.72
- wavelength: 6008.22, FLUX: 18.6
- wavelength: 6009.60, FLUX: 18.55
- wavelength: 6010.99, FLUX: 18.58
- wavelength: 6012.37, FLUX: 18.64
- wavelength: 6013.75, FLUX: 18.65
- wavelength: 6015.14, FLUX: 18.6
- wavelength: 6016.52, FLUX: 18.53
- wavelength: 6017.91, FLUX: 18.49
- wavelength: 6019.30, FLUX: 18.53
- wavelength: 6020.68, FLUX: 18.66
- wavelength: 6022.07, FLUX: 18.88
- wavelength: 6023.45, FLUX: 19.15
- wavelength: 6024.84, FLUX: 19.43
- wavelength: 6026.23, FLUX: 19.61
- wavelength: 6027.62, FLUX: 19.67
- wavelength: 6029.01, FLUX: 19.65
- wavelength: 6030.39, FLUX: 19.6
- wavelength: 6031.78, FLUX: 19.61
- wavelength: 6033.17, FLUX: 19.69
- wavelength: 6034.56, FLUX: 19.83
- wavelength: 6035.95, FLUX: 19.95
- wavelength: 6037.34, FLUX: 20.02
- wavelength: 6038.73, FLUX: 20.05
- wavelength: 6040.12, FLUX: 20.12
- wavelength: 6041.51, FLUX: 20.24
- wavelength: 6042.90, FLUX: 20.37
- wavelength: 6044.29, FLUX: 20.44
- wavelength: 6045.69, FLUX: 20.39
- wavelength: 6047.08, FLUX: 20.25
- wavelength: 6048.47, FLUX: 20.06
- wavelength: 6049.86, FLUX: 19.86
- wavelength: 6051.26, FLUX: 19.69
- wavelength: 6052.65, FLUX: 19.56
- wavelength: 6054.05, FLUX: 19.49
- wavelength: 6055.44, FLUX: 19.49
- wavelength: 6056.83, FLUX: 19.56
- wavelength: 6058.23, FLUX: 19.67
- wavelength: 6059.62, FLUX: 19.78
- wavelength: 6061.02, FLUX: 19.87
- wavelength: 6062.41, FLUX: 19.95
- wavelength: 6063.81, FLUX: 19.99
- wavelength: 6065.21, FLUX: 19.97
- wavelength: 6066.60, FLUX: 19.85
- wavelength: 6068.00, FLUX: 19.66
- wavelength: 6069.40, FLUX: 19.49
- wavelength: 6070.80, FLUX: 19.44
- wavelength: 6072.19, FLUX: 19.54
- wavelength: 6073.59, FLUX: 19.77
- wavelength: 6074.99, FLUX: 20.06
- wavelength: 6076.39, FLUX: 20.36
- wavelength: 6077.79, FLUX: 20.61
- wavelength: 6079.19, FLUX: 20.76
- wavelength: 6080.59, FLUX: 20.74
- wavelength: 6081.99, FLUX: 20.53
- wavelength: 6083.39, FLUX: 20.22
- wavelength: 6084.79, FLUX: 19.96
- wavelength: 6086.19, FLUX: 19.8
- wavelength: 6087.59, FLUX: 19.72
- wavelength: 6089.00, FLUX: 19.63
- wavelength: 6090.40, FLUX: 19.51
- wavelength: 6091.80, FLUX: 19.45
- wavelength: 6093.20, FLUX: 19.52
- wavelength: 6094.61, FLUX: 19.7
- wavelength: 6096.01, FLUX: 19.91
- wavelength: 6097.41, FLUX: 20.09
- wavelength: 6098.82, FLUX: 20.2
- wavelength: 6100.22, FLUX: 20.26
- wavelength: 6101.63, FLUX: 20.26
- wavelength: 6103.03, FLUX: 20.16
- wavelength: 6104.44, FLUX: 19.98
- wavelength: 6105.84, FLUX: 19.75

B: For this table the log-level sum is 2.58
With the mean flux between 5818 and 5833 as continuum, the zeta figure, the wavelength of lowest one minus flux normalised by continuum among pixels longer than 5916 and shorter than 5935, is 5921.69 angstroms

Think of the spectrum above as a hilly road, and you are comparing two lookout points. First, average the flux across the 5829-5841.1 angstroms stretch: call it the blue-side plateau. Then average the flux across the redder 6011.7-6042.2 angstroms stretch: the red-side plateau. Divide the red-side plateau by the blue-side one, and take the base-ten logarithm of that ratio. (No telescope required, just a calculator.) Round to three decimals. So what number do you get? -0.002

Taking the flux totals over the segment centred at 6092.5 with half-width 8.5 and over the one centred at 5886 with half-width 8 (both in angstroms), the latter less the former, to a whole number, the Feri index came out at -49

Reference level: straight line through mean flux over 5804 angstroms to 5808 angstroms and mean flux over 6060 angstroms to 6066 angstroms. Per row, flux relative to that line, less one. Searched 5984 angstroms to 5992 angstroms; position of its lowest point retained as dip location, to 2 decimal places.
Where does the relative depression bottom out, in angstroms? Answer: 5990.26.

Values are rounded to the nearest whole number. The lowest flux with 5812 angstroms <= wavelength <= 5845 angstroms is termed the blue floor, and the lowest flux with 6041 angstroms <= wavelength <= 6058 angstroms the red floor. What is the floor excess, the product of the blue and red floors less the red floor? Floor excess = 343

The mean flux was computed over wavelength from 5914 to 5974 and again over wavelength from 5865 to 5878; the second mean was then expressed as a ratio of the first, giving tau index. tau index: 1.00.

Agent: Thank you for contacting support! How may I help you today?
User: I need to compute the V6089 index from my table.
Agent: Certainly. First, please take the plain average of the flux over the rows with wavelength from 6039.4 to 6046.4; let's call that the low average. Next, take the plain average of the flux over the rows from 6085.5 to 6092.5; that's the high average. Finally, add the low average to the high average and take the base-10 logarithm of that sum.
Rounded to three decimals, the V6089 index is 1.601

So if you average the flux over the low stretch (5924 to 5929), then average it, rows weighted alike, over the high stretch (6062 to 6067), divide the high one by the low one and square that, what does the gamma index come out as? 1.11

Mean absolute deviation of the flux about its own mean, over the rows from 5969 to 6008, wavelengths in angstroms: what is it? 0.39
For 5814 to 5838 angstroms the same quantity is 0.35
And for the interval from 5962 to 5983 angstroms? 0.42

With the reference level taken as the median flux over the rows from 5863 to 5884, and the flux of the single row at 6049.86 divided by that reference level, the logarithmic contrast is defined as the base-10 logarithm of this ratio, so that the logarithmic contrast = 0.027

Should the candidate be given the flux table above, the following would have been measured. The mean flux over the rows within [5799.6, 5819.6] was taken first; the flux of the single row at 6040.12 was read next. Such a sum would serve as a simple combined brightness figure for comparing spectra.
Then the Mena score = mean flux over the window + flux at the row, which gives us 39.1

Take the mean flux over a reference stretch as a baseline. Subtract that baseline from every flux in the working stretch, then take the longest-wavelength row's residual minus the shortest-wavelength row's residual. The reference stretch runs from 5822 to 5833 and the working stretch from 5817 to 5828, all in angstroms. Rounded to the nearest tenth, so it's -1.2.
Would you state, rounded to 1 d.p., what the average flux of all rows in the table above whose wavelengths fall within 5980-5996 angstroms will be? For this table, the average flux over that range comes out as 19.5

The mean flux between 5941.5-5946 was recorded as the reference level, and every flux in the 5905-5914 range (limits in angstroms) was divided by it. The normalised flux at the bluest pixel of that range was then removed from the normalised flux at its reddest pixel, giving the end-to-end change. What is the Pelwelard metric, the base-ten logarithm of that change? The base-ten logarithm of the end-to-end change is -1.5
